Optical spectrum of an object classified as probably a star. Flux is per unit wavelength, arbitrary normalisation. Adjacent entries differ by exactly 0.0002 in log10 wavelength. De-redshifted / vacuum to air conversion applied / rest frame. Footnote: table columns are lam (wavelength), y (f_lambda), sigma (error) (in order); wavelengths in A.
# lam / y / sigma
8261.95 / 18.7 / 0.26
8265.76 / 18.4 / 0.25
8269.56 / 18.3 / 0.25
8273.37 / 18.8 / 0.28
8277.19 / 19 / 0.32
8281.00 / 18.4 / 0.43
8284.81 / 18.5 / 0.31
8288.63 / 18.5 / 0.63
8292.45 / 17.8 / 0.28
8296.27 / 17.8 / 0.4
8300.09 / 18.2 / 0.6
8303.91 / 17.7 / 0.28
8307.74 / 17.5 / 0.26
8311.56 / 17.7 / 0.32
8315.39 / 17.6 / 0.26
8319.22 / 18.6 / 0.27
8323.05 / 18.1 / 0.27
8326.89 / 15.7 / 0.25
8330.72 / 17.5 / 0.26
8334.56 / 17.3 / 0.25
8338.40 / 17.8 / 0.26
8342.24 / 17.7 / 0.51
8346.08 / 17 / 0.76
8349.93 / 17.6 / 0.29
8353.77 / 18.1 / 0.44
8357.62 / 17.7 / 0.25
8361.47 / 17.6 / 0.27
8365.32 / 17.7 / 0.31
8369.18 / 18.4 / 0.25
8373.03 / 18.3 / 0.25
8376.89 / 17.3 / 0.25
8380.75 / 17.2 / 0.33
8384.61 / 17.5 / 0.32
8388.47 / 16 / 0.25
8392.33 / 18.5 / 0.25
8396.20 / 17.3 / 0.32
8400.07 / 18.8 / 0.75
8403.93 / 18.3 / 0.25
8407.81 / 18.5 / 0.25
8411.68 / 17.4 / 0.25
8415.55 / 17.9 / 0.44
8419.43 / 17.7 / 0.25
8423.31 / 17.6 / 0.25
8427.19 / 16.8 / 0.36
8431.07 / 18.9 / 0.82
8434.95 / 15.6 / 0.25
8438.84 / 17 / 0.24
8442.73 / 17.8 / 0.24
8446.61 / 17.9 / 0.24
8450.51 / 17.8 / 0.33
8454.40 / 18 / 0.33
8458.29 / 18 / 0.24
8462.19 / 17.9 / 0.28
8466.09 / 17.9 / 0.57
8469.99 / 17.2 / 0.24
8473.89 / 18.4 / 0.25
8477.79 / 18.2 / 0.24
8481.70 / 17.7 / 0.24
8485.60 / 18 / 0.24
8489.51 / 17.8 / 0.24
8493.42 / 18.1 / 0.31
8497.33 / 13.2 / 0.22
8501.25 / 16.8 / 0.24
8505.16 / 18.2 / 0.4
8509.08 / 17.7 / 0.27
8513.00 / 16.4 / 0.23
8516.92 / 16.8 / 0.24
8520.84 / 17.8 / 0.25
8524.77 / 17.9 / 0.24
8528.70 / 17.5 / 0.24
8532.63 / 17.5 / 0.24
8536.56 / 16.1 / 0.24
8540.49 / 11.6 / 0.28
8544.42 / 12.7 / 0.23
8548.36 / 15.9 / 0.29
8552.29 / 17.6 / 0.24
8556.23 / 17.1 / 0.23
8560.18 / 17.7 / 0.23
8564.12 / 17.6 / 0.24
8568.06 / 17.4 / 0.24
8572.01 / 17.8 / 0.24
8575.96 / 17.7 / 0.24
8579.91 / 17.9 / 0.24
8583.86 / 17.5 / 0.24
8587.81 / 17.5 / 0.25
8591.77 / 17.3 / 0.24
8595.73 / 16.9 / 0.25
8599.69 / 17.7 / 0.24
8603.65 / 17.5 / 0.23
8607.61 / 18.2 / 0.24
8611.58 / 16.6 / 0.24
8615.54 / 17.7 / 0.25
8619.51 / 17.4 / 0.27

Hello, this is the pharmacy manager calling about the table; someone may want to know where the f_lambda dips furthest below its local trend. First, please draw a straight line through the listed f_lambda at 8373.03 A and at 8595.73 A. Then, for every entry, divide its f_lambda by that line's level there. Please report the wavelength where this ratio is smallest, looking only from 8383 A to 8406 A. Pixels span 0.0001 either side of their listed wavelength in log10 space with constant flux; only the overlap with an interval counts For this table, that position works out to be 8388.47 A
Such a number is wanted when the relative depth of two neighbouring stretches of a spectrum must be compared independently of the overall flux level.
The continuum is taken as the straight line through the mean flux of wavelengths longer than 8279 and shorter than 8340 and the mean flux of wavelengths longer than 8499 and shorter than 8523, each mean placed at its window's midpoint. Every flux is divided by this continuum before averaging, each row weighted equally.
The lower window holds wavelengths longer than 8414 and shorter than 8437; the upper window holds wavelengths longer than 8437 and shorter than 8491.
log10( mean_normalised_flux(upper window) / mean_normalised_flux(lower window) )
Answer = 0.013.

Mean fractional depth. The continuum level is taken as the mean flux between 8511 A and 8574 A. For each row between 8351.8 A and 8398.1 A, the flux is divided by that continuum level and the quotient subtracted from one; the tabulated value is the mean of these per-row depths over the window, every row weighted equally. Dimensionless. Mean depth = -0.06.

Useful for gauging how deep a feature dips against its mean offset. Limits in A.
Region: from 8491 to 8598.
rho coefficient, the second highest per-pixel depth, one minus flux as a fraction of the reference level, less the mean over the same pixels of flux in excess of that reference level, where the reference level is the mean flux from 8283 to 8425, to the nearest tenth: 1.2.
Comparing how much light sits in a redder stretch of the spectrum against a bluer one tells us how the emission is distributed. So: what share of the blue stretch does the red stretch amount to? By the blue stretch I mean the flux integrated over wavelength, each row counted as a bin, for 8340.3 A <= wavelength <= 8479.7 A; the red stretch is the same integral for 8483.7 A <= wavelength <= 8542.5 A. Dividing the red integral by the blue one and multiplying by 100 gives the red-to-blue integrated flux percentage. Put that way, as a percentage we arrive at 40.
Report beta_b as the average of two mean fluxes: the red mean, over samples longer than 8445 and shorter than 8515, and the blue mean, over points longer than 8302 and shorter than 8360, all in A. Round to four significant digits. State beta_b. 17.54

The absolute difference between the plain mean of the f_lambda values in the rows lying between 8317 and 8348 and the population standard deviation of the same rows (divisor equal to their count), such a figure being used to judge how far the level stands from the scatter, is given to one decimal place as 16.7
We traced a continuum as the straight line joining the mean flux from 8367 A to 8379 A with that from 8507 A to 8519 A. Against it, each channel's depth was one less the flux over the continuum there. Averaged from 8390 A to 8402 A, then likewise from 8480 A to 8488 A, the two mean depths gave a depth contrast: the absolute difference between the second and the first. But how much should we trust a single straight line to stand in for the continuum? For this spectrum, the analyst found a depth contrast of 0.02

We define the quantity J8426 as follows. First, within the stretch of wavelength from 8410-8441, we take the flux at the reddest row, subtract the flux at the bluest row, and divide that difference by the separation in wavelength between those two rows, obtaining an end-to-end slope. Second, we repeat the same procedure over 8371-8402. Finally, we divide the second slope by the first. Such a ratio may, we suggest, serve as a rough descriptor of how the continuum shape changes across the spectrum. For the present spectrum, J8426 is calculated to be -1.3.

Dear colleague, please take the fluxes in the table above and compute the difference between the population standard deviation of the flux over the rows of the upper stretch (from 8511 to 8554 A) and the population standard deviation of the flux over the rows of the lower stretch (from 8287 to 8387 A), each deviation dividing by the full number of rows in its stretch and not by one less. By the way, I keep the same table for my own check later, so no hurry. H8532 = 1.5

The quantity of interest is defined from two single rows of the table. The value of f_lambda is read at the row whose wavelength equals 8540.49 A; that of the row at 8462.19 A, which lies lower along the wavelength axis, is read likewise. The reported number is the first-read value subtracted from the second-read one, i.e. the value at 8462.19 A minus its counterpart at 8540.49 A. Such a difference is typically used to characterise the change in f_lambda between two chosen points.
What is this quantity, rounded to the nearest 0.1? 6.3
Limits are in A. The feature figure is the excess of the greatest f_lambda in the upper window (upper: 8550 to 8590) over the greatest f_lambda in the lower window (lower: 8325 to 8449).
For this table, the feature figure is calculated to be -1.0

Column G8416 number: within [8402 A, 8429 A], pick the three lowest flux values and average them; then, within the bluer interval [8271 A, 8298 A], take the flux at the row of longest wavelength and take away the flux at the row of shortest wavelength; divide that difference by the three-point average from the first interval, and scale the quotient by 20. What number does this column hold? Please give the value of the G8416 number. -1.2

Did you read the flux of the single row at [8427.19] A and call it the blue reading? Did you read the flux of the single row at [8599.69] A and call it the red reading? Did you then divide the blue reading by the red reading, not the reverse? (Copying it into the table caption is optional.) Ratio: 0.95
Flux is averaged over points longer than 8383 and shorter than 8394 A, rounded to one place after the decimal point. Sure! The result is 17.3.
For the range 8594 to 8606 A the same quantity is 17.4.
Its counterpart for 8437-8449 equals 17.6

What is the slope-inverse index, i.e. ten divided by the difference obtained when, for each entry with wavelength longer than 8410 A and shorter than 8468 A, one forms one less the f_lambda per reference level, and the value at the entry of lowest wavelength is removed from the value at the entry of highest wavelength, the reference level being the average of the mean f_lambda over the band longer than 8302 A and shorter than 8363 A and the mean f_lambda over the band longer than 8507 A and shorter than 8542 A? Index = -342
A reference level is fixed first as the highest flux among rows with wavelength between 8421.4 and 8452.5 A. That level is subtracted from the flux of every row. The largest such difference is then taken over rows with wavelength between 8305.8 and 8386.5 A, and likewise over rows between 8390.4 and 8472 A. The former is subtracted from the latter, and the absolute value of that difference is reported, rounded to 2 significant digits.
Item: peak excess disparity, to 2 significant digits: 0.30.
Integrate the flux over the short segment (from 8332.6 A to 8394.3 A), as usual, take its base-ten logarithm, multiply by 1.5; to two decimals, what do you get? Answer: 4.55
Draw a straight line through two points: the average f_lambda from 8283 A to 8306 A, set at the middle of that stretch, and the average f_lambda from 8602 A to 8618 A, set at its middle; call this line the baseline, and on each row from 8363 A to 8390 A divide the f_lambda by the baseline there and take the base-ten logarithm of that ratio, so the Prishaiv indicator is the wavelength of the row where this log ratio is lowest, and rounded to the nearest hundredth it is 8388.47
